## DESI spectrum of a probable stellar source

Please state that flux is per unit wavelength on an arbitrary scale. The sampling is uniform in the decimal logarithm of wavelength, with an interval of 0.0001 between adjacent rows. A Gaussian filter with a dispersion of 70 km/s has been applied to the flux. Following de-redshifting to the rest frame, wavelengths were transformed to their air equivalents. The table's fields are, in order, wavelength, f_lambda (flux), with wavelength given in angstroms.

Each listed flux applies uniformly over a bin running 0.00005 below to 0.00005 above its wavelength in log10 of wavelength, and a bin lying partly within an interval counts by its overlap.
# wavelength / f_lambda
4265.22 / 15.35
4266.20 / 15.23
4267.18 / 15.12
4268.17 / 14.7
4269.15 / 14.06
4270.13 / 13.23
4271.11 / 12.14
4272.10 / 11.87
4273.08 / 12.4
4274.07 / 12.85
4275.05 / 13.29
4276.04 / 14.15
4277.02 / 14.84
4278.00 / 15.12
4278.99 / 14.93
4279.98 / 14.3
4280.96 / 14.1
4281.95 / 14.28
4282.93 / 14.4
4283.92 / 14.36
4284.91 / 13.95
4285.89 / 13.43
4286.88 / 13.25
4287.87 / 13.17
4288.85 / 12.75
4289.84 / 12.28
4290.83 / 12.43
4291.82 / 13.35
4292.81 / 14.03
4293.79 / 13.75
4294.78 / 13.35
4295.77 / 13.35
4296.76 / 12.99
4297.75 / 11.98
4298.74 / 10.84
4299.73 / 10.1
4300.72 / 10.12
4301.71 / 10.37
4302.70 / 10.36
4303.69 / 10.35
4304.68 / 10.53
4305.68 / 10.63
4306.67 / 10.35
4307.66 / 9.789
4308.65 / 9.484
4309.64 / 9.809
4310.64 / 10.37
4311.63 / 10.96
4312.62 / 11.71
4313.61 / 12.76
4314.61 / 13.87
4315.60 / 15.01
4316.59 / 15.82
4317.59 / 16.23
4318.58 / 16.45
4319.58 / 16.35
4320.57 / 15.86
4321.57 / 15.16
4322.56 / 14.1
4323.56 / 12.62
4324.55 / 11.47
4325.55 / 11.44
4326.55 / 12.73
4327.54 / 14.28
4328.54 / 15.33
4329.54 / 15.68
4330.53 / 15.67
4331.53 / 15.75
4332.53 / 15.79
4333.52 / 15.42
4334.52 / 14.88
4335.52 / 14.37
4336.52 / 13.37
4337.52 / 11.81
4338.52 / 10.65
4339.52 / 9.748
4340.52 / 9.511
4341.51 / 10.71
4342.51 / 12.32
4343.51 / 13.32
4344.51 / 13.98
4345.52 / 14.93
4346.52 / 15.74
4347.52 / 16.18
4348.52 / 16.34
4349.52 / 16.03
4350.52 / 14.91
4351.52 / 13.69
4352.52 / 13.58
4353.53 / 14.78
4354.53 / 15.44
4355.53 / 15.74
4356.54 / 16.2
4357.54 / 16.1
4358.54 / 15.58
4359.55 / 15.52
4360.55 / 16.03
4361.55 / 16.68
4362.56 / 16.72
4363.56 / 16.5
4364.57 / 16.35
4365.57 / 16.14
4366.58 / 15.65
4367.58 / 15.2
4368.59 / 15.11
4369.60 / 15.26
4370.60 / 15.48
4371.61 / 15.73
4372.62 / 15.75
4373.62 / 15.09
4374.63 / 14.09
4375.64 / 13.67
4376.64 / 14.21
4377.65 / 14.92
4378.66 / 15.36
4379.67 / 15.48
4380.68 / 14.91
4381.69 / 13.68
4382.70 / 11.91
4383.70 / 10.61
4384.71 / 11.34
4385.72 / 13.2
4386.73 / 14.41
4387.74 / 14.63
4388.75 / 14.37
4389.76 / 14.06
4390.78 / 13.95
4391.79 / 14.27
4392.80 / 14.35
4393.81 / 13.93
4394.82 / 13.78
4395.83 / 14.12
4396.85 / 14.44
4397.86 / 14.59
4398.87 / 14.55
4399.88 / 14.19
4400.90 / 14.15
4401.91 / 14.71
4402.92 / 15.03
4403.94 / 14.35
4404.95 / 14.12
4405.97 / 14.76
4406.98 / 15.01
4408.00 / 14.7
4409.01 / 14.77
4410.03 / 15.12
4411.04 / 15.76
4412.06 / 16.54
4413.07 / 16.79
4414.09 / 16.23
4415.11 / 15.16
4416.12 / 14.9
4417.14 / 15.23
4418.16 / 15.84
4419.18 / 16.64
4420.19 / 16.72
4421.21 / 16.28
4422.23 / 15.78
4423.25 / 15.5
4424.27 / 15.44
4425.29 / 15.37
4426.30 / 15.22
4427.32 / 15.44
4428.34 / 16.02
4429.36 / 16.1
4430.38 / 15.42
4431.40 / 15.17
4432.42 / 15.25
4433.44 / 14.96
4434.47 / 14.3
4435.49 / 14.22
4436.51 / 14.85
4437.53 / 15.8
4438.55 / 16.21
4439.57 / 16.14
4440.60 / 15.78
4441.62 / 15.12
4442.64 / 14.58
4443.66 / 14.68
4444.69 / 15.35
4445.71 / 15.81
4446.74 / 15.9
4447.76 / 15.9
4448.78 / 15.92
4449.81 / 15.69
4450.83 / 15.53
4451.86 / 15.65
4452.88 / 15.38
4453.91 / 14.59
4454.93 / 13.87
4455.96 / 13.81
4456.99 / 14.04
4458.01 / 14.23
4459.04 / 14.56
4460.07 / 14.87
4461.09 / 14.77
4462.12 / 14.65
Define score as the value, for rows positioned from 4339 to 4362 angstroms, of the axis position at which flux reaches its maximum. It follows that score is 4361.55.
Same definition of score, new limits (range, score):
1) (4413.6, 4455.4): 4420.19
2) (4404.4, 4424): 4413.07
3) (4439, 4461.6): 4439.57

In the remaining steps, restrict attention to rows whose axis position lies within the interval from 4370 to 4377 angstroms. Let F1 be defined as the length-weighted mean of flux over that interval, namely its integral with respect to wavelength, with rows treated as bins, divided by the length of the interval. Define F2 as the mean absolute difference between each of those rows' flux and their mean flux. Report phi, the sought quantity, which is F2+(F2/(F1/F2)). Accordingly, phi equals 0.8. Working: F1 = 14.9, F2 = 0.7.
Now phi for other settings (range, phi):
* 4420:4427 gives 0.4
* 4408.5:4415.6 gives 0.7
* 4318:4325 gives 1.8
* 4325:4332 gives 1.5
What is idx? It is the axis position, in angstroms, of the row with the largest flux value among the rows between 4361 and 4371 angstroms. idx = 4362.56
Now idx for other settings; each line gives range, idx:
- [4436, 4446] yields 4438.55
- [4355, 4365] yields 4362.56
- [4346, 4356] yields 4348.52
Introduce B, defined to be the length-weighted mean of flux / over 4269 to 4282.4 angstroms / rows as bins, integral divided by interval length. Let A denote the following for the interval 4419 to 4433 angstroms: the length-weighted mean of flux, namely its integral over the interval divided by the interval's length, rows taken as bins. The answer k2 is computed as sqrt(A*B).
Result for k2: 14.7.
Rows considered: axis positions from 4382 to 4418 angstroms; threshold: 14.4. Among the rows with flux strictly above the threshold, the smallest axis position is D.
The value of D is 4386.73 angstroms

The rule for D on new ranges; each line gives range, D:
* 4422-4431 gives 4422.23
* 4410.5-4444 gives 4411.04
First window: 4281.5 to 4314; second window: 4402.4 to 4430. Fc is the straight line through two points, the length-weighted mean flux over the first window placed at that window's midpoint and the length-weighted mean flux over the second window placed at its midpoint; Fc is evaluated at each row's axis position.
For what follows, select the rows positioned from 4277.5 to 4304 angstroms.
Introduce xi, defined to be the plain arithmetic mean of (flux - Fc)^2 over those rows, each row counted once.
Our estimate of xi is 4.2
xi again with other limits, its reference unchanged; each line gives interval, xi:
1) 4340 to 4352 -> 4.4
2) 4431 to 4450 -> 1.1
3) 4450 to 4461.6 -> 4.6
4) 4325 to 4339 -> 4.2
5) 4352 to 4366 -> 4.5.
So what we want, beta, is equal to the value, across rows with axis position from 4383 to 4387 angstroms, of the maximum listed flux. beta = 14.41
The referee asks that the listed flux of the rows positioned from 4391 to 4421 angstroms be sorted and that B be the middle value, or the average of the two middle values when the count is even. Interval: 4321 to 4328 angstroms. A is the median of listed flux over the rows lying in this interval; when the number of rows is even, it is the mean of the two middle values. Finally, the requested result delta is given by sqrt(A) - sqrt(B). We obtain -0.27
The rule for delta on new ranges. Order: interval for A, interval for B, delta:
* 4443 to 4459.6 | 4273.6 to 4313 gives 0.33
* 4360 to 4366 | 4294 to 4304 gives 0.80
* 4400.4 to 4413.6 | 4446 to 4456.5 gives -0.11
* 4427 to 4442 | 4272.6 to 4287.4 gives 0.17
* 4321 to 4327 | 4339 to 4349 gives -0.13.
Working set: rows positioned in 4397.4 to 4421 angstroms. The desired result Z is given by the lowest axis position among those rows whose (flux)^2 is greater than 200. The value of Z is 4397.86 angstroms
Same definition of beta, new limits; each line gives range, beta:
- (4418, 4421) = 16.72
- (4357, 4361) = 16.1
